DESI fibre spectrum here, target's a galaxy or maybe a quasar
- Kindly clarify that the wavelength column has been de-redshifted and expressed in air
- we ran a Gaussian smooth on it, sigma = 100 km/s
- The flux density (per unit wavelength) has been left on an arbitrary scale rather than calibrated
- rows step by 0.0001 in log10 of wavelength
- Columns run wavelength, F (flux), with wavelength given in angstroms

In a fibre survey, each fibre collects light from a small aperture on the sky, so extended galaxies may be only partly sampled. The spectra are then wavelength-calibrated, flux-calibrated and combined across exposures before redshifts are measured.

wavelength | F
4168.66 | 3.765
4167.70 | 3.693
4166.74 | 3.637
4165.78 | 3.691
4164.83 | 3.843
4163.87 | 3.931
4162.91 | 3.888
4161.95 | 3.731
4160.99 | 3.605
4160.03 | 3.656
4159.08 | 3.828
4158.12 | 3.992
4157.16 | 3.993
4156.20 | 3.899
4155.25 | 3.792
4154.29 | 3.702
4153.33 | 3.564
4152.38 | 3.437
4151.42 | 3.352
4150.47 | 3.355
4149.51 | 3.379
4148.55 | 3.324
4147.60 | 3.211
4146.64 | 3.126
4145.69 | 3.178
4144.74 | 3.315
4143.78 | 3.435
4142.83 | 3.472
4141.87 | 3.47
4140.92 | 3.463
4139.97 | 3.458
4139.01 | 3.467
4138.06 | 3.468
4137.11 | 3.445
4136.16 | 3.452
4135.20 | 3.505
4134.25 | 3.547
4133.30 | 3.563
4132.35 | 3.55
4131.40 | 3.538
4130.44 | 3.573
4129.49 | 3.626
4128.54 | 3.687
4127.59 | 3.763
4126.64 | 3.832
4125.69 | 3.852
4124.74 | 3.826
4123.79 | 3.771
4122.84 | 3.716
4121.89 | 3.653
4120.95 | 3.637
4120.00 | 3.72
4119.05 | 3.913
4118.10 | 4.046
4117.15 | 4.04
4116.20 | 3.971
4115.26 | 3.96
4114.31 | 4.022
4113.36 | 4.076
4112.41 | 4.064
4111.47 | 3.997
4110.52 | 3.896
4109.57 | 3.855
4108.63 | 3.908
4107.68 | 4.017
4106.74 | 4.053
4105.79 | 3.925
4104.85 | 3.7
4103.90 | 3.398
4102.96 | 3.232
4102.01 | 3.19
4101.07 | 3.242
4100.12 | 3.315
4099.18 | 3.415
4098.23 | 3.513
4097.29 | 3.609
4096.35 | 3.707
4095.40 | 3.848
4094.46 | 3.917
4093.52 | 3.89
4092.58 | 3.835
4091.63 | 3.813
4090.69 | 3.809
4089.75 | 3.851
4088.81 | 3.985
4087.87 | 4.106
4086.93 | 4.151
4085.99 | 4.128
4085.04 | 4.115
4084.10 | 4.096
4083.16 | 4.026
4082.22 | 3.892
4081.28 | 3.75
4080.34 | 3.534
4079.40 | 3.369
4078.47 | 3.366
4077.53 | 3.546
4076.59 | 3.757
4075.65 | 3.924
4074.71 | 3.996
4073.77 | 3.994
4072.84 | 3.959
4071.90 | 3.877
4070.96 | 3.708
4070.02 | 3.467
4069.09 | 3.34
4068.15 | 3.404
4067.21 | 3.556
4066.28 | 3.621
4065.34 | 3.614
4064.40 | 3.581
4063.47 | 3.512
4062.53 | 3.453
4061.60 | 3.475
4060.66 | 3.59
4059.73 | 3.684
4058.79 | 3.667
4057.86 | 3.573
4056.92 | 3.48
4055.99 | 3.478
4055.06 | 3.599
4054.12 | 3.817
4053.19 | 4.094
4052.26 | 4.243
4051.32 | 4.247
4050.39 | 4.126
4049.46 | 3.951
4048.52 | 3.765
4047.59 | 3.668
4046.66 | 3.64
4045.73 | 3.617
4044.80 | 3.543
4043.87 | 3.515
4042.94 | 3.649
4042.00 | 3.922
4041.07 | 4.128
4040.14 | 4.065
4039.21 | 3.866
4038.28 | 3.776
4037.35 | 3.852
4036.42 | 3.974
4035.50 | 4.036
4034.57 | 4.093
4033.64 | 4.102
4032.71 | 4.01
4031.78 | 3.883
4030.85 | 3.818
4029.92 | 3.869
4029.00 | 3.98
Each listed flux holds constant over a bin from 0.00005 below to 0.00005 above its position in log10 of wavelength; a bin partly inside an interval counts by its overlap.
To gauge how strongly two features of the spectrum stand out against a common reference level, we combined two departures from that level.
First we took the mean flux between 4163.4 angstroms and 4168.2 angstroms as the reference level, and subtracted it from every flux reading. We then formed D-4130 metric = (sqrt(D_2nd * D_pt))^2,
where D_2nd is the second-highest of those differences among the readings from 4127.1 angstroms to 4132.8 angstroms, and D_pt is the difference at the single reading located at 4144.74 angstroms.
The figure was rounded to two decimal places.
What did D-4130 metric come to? 0.03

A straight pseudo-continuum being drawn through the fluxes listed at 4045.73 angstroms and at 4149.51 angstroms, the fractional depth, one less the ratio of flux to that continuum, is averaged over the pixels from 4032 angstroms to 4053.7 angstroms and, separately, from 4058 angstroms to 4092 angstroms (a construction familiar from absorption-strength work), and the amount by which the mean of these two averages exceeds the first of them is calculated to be 0.012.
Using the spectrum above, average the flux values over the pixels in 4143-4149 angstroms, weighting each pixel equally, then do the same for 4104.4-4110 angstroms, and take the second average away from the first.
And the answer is -0.64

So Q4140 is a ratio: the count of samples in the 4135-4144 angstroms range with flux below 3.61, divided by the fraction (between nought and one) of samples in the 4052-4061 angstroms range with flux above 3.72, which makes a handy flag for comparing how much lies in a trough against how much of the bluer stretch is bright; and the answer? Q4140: 33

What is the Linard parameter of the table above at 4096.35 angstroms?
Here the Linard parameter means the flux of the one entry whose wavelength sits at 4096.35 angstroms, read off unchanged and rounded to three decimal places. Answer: 3.707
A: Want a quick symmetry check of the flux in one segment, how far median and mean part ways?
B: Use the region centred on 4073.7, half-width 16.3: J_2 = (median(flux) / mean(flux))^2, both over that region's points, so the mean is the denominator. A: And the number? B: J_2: 0.974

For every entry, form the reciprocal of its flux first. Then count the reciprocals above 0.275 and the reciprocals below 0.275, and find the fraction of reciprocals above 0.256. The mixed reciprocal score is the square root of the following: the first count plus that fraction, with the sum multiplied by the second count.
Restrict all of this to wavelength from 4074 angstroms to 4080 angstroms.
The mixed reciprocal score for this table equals 3.32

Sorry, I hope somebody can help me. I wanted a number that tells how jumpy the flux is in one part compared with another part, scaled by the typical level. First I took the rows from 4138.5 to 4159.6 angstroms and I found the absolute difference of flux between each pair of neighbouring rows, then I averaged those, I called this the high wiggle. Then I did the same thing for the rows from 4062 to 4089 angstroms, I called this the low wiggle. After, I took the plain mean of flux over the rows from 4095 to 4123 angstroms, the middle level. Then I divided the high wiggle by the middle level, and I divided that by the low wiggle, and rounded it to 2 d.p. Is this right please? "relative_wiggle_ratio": 0.19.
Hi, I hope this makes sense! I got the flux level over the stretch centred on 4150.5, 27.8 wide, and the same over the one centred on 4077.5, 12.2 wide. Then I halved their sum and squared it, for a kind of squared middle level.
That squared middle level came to 13.4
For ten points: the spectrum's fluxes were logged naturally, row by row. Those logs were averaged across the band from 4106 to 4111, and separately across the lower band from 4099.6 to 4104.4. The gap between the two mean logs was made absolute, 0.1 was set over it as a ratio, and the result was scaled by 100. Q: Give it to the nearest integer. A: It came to 54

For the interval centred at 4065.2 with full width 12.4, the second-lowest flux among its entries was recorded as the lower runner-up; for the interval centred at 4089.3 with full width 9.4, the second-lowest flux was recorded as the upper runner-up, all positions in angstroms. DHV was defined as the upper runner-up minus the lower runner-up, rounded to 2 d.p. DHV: 0.41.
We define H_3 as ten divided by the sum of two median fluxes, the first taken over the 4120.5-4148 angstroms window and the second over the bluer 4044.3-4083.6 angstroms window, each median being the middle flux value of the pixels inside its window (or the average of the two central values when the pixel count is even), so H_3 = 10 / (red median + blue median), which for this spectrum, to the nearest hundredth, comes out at 1.39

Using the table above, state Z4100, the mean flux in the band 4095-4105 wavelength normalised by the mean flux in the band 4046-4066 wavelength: 0.93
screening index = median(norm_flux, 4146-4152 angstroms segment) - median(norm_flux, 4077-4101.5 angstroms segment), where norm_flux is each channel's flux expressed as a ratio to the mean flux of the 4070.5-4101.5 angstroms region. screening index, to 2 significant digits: -0.13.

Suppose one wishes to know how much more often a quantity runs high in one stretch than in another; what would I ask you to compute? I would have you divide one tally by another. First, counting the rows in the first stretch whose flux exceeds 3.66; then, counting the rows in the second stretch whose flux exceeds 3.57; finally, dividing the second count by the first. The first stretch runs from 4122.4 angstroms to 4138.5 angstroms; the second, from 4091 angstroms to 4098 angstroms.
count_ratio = 1.0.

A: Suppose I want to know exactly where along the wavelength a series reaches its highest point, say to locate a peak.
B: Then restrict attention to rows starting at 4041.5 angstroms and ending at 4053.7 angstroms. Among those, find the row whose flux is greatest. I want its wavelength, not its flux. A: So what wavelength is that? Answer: 4051.32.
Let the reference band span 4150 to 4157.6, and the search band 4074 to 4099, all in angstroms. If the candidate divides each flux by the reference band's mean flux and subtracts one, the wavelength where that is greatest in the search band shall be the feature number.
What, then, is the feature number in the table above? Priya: 4086.93 angstroms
